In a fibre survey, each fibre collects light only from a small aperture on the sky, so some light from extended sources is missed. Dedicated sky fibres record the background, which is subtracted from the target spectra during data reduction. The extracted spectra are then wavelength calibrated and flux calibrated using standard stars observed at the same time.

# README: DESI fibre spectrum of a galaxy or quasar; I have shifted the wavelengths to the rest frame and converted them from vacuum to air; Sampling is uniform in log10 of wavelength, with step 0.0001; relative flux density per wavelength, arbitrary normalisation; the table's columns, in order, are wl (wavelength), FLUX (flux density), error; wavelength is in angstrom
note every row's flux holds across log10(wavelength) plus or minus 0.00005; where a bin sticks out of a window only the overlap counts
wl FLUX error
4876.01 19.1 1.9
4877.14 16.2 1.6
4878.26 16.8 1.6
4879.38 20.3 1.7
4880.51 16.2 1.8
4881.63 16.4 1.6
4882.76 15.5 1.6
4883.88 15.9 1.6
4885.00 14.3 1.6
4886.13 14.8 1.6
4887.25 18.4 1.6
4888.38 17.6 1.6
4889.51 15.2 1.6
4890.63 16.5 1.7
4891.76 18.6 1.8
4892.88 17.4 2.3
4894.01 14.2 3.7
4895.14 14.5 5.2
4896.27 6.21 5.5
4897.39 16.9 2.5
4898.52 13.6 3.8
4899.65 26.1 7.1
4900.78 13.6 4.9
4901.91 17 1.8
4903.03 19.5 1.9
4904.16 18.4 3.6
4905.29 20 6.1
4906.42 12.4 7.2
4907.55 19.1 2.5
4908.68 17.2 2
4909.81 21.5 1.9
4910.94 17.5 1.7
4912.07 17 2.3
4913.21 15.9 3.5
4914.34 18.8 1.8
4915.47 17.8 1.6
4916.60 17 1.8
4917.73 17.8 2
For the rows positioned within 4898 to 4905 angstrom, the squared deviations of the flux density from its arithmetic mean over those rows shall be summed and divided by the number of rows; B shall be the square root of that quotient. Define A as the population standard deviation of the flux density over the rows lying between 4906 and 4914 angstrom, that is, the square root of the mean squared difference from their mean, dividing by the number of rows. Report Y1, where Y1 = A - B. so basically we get -1.6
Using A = 2.6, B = 4.2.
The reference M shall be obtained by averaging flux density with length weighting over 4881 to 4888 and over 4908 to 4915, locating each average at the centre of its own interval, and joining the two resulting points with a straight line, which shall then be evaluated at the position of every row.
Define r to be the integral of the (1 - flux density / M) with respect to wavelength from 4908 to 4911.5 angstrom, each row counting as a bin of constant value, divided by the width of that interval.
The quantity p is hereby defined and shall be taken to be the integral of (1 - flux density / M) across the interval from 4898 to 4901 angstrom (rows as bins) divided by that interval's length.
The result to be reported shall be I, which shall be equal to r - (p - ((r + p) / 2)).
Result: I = -0.04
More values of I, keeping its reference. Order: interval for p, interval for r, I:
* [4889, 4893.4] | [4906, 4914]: 0.06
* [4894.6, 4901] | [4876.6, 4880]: -0.27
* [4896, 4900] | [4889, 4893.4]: -0.08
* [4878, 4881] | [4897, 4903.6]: 0.02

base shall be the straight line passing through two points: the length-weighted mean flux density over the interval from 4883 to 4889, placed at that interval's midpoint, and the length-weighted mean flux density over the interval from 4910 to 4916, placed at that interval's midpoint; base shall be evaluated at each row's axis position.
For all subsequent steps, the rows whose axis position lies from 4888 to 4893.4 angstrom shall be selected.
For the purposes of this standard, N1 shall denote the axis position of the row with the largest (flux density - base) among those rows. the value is 4891.76 angstrom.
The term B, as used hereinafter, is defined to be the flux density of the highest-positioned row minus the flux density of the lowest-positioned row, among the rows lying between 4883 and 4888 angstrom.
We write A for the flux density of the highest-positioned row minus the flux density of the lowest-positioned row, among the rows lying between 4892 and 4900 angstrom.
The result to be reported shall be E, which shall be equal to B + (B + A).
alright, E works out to 13.7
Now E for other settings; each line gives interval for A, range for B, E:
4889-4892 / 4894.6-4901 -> 1.6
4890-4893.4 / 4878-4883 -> -1.7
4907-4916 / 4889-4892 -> 5.5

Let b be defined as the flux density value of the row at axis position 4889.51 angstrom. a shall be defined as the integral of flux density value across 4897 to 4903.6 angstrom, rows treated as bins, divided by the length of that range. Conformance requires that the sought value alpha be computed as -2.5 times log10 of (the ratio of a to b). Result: -0.17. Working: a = 17.8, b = 15.2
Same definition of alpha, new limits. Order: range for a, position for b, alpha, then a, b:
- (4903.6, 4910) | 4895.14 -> -0.23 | 17.9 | 14.5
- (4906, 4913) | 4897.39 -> -0.04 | 17.5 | 16.9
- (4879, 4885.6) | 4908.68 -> 0.06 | 16.3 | 17.2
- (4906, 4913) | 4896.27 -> -1.12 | 17.5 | 6.21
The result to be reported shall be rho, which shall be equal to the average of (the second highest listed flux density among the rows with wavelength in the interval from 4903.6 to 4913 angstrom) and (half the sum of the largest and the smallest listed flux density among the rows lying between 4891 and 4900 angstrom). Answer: 18.1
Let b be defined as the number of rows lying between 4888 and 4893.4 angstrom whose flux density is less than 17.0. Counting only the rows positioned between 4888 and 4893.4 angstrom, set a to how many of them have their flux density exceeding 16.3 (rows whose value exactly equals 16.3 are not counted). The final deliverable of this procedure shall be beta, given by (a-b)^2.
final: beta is 4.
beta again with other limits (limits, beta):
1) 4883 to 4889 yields 1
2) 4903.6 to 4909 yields 9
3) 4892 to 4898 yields 4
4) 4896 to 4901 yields 4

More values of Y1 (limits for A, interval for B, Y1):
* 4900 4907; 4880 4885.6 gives 2.1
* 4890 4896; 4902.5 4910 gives -1.0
